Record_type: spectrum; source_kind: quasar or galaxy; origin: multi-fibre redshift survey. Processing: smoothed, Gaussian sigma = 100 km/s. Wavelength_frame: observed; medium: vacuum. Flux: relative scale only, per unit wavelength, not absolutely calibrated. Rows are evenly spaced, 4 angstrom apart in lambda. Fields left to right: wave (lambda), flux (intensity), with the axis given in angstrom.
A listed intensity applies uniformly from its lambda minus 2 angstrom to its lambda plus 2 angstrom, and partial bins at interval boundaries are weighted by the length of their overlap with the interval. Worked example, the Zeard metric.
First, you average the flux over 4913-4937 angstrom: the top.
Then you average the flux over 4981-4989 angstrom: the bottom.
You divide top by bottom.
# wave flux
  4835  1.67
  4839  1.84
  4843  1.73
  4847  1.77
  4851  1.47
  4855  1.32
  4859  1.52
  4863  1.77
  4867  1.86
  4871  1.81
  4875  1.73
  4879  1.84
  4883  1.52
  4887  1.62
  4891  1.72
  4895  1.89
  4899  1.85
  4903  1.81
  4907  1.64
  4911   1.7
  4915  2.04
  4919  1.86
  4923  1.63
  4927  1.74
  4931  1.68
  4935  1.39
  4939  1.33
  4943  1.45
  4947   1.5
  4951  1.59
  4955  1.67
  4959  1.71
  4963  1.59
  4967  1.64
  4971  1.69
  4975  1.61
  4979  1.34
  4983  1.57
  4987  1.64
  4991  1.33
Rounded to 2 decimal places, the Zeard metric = 1.07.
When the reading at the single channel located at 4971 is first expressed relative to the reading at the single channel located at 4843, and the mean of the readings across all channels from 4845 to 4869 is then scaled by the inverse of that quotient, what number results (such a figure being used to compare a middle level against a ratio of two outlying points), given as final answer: 1.66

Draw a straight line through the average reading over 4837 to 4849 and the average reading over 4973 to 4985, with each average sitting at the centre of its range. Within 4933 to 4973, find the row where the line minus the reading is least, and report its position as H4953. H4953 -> 4971 angstrom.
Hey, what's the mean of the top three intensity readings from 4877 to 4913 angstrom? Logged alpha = 1.86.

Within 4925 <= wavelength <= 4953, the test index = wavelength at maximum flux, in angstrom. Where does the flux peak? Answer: 4927 angstrom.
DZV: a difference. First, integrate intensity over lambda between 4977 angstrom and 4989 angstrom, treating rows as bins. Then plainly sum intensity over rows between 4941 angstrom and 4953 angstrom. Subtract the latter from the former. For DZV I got 13.7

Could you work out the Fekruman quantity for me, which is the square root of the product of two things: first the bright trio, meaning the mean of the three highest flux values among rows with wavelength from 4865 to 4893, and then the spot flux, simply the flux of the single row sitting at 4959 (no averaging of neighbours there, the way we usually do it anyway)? 1.77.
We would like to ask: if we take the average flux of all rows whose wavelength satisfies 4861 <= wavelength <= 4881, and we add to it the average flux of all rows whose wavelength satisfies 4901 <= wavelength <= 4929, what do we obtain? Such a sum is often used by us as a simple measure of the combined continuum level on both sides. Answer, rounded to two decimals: 3.58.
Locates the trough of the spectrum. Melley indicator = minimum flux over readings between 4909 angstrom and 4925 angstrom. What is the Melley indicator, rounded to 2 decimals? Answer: 1.63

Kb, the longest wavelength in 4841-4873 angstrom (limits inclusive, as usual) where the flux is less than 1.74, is 4859 angstrom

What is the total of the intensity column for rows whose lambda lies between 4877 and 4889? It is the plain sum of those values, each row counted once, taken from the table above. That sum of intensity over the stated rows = 5.0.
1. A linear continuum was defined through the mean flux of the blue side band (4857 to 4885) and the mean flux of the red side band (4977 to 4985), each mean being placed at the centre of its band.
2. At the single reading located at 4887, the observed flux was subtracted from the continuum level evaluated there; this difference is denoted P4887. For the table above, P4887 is 0.06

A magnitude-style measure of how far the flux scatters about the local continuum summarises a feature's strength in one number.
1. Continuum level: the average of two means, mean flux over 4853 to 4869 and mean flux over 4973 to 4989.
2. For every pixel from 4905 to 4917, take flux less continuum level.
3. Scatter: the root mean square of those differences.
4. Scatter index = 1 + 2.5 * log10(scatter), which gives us -0.39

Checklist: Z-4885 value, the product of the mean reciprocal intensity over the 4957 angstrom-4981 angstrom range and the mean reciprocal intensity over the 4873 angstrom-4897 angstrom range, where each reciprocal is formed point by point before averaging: 0.37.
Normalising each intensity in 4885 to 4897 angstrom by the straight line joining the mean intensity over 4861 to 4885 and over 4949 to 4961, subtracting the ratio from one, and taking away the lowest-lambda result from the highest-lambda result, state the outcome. -0.16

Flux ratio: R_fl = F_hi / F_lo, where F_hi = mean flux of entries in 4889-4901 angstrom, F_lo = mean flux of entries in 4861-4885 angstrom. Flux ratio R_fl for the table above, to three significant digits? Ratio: 1.04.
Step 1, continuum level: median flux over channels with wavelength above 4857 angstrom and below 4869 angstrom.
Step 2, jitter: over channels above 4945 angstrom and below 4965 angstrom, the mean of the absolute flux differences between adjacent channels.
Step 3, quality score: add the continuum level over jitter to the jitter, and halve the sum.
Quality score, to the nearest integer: 11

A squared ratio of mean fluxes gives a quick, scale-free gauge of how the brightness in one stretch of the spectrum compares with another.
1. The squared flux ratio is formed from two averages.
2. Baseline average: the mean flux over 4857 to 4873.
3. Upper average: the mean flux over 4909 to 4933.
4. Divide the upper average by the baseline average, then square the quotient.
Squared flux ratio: 1.04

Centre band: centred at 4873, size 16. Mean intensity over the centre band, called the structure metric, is 1.81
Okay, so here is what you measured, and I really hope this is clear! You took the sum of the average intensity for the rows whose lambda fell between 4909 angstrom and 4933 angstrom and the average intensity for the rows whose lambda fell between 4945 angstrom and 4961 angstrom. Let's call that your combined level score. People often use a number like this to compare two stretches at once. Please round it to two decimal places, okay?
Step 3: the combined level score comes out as 3.39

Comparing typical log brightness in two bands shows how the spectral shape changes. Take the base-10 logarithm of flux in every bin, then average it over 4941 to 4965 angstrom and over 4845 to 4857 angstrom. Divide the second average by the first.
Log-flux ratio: 0.90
